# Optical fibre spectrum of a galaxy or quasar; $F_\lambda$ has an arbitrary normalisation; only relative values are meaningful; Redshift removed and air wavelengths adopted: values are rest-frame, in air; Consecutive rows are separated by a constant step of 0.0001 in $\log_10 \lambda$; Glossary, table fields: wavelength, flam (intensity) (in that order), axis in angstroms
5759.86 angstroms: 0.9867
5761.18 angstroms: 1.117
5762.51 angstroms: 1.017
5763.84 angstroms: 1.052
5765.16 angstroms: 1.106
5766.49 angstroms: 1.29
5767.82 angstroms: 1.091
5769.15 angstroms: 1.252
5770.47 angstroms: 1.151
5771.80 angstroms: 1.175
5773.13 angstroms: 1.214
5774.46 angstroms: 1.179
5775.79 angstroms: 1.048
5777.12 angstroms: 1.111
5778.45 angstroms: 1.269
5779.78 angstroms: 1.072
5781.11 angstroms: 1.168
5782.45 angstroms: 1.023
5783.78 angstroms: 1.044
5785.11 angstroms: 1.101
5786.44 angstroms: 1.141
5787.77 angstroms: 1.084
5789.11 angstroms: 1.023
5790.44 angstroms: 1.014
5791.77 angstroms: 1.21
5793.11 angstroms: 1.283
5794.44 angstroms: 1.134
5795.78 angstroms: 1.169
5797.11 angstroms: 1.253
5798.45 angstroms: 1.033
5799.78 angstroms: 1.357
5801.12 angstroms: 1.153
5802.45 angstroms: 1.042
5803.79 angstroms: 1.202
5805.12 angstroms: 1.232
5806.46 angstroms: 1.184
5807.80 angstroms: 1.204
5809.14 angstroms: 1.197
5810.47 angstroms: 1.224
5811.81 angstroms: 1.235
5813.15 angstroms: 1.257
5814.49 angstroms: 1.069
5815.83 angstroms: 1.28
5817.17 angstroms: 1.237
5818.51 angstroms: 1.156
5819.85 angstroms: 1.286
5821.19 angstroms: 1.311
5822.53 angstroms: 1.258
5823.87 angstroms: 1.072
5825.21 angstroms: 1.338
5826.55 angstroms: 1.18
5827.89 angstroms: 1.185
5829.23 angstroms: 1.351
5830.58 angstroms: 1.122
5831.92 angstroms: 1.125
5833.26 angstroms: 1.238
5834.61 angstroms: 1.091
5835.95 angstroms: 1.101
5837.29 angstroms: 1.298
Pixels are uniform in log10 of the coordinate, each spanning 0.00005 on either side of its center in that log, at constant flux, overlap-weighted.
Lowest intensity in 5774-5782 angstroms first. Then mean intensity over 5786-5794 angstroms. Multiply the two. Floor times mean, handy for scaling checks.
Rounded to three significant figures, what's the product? 1.18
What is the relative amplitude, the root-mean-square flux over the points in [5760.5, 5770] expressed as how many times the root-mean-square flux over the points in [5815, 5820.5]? 0.916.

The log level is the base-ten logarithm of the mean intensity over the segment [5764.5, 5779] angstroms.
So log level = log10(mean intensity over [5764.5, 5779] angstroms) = 0.069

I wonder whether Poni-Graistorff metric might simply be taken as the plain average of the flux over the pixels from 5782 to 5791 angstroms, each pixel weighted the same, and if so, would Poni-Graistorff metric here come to 1.06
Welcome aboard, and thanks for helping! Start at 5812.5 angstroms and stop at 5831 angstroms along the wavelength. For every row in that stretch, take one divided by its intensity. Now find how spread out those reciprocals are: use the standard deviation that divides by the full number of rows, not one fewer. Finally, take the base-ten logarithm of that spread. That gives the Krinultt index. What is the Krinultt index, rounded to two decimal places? -1.21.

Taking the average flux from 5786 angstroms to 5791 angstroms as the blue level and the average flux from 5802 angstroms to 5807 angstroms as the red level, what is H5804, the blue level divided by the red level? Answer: 0.91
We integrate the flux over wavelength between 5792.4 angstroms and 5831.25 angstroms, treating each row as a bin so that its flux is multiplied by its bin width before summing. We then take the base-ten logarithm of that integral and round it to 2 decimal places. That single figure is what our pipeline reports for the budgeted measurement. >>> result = 1.67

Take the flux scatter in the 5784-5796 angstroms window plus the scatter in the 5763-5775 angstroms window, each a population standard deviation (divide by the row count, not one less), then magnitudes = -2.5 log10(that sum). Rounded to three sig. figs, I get 2.03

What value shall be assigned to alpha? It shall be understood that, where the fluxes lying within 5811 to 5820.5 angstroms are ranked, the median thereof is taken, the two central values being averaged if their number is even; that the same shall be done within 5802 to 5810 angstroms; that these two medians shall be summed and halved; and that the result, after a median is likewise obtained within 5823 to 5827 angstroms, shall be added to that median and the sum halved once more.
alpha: 1.20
